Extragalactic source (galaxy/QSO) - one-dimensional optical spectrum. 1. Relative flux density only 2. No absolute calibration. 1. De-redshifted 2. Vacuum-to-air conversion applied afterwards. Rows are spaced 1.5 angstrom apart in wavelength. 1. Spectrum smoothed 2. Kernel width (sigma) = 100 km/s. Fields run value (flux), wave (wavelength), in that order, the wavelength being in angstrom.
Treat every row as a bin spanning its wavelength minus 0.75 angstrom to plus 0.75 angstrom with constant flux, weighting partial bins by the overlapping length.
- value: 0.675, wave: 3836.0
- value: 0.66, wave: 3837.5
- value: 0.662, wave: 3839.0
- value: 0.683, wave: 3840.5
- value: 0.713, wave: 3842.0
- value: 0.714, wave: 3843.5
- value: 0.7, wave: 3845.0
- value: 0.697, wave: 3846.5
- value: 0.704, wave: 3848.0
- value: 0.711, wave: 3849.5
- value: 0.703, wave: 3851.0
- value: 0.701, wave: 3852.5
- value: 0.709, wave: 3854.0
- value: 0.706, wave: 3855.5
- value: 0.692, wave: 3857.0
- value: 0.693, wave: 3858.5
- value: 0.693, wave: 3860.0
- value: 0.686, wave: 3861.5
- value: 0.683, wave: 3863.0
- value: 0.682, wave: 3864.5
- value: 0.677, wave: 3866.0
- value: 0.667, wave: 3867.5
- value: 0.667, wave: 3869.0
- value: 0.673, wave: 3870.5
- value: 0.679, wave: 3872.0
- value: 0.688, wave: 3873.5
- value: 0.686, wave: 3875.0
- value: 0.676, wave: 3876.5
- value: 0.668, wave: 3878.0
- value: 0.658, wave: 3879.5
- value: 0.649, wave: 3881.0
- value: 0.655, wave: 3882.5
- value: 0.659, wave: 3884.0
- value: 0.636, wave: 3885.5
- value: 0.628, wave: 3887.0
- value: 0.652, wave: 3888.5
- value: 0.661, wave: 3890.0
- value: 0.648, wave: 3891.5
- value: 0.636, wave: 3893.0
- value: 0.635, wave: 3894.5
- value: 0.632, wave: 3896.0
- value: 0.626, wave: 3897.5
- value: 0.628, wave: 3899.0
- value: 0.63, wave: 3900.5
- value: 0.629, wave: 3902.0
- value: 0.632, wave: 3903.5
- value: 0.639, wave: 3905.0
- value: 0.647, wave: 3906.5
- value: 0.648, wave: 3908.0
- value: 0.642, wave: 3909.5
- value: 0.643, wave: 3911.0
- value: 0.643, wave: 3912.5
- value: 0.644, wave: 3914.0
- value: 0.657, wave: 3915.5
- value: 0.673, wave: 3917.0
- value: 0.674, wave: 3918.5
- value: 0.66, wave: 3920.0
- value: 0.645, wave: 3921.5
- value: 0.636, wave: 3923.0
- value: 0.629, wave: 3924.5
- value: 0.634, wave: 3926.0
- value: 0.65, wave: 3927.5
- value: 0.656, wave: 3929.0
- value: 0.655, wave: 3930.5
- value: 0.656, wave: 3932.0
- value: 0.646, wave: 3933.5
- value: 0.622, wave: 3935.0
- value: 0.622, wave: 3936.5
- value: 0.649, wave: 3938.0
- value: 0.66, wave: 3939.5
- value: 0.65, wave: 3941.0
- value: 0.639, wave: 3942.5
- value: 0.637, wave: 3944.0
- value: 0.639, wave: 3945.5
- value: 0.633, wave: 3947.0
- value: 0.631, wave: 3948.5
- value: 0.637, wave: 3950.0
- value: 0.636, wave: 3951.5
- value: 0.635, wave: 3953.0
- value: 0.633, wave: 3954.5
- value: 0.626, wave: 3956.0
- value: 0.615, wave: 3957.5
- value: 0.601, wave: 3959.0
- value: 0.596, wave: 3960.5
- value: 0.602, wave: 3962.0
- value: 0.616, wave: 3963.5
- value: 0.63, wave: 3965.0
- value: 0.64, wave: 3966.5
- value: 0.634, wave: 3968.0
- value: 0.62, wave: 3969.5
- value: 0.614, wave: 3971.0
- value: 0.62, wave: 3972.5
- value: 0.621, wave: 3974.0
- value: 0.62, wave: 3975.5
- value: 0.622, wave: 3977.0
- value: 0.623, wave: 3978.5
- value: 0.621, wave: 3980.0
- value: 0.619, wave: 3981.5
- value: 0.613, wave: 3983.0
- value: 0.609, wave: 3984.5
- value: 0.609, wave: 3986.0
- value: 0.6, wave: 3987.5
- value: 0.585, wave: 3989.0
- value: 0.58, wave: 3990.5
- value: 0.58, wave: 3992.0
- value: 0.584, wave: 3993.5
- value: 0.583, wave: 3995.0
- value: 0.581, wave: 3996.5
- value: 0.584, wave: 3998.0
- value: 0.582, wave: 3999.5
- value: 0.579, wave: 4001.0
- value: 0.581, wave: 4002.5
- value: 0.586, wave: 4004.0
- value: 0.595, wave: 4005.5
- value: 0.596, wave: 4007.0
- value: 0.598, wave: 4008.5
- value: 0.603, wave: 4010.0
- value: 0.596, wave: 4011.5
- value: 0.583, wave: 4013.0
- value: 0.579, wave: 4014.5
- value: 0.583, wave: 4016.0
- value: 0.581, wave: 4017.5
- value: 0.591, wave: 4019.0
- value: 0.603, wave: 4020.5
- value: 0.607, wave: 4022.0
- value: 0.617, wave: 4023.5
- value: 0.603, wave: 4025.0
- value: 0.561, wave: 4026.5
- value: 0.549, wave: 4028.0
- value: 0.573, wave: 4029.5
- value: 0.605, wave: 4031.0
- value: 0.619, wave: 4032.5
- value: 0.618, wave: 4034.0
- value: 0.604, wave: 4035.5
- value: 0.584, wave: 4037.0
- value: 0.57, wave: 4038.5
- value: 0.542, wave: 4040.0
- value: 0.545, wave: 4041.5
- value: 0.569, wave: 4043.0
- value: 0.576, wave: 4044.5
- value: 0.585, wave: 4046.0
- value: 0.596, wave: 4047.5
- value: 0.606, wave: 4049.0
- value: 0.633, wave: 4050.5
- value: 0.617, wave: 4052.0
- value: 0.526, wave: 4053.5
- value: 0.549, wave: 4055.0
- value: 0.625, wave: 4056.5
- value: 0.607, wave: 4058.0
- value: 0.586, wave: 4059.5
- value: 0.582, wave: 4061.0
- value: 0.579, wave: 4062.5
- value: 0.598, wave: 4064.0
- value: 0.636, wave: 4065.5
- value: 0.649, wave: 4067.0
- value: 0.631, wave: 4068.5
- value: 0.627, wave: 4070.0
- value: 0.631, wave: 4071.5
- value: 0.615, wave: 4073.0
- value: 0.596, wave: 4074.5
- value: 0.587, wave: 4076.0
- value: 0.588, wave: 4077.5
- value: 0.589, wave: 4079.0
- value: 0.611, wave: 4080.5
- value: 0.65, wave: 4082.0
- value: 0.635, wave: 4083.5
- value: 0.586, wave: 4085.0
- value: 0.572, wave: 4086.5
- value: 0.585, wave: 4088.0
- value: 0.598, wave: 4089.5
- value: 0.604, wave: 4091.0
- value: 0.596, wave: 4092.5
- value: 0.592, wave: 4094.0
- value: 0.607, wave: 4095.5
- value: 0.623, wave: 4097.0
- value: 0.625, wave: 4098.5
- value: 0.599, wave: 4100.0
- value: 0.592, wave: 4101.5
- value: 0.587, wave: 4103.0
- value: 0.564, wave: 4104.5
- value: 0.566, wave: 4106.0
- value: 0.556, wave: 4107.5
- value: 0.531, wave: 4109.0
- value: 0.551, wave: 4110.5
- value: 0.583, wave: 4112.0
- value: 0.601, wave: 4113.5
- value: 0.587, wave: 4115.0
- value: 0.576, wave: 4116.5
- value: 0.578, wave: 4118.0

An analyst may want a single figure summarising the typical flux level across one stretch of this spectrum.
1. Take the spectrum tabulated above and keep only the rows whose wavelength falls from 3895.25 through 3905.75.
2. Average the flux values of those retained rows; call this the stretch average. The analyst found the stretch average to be 0.631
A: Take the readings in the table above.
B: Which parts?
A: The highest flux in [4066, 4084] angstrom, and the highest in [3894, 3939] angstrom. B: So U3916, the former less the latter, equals -0.024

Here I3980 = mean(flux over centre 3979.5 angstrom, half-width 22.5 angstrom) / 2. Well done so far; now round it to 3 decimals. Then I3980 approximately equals 0.303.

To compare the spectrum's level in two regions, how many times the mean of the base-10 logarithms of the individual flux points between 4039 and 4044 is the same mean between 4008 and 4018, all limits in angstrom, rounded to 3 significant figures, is 1.12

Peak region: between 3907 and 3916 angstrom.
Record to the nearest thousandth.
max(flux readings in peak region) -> 0.657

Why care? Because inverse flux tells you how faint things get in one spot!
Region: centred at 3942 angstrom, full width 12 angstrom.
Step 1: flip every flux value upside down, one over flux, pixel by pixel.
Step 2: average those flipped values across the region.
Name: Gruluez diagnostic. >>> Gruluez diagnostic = 1.56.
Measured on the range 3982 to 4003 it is 1.70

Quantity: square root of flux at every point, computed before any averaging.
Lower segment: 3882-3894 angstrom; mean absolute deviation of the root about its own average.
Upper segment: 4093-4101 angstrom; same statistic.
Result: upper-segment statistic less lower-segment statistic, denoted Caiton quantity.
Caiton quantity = 0.001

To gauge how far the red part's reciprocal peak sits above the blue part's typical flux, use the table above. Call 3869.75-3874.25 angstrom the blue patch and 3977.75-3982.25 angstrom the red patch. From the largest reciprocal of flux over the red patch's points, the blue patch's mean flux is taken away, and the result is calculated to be 0.94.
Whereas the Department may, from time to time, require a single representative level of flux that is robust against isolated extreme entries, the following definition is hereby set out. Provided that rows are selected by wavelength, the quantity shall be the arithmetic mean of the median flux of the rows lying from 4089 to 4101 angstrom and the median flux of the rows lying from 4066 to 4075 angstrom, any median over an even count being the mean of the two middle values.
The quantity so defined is 0.62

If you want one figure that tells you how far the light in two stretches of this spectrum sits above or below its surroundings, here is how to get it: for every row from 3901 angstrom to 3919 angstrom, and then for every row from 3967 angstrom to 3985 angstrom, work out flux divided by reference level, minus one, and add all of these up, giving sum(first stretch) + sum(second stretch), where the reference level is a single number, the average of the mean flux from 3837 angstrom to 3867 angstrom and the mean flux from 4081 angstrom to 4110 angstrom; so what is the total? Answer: -0.36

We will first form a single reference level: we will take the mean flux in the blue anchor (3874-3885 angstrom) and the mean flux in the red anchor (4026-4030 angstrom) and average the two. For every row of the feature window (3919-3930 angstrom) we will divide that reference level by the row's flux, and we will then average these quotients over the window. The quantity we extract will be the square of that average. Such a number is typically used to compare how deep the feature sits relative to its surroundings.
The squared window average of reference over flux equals 0.90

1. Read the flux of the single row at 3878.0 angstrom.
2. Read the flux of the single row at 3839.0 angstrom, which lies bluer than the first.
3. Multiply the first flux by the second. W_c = 0.442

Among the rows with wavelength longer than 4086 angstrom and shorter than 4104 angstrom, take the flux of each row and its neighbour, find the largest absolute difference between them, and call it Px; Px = 0.026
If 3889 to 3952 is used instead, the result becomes 0.027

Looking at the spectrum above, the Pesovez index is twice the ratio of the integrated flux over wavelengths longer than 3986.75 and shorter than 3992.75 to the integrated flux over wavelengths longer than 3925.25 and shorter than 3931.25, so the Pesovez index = 1.81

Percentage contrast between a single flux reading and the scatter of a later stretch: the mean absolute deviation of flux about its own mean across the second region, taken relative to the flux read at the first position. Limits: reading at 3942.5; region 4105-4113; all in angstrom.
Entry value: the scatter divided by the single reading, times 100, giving 2.1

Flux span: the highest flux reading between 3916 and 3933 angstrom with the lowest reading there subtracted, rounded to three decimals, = 0.045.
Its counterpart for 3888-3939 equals 0.052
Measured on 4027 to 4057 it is 0.107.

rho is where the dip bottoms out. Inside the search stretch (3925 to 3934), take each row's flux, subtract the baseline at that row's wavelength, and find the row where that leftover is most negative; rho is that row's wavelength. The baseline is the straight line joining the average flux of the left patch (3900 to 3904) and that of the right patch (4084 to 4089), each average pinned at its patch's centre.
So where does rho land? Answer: 3926.0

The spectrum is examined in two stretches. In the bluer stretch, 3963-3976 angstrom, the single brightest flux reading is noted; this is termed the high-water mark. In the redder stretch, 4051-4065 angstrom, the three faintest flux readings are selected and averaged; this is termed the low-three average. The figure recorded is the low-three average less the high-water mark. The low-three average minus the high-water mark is -0.09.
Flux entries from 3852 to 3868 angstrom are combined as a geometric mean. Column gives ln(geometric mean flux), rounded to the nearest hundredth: -0.37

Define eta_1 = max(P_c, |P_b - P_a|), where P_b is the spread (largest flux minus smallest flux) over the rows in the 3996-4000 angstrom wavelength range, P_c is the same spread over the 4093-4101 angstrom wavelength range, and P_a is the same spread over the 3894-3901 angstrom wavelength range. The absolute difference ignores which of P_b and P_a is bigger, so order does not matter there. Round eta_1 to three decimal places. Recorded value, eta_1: 0.033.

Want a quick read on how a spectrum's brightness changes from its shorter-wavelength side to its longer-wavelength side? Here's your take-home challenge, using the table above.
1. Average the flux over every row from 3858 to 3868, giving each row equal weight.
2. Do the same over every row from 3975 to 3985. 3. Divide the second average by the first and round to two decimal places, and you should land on 0.91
